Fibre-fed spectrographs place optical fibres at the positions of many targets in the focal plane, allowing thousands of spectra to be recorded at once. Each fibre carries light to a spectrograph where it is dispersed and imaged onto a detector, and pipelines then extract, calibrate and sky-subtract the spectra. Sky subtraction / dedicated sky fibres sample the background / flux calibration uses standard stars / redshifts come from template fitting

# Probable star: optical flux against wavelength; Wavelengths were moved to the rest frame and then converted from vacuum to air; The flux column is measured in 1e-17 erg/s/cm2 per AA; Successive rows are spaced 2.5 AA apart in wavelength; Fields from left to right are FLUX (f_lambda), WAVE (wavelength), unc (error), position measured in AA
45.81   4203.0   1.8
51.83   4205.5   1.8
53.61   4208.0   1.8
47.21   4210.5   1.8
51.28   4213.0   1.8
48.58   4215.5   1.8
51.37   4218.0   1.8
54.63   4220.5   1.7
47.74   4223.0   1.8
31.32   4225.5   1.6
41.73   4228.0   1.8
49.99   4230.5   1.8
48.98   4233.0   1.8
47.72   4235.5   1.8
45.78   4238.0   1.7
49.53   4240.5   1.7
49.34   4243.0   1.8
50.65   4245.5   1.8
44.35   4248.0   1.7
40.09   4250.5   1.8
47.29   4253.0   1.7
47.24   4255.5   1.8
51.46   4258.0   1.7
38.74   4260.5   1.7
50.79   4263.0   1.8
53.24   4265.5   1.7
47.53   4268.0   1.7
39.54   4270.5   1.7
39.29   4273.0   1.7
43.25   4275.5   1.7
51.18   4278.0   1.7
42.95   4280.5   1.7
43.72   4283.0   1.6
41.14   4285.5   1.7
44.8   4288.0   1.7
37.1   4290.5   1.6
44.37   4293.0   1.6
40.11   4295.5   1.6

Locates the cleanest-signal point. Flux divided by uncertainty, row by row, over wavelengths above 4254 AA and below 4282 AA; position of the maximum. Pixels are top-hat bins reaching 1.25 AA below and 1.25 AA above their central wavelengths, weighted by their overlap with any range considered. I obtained 4265.5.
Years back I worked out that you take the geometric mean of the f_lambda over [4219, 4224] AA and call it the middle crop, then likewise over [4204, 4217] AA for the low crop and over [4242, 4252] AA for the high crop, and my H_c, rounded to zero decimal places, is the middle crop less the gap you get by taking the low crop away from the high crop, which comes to 56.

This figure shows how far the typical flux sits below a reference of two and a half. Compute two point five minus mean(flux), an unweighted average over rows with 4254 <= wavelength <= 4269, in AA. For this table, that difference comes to -46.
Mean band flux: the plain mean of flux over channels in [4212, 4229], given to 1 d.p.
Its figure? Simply 46.7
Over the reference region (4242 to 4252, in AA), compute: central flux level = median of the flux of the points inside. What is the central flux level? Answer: 47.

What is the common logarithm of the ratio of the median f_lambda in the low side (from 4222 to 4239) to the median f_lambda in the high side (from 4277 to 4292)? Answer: 0.042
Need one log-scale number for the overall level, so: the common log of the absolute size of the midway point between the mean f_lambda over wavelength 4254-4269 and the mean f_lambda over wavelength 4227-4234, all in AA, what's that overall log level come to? 1.68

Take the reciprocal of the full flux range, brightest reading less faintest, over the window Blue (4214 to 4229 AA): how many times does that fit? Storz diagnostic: 0.043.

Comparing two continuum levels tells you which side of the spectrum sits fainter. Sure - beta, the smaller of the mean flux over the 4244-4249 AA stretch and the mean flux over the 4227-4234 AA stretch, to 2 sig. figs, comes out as 47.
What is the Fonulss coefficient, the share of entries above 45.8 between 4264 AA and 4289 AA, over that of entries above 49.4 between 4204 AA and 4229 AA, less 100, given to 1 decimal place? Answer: -99.4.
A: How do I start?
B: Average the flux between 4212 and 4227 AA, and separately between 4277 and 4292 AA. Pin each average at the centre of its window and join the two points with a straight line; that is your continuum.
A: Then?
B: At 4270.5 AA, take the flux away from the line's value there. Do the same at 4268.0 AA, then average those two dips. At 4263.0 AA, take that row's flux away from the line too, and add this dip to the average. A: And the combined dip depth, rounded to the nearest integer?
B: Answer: -5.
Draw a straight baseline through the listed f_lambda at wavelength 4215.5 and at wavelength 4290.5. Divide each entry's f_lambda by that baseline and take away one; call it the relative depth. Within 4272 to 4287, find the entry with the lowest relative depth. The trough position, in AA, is 4273.0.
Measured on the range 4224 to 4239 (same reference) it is 4225.5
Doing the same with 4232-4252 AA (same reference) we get 4250.5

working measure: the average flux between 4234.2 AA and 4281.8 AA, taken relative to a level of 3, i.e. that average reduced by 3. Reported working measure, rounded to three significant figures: 43.3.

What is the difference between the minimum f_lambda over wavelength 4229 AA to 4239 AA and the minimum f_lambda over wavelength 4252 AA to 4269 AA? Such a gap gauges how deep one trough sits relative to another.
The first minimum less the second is 7.0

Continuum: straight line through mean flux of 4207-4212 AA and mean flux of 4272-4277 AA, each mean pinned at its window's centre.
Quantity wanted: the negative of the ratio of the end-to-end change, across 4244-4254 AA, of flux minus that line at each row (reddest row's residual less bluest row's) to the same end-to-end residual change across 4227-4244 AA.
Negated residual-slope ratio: 0.2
